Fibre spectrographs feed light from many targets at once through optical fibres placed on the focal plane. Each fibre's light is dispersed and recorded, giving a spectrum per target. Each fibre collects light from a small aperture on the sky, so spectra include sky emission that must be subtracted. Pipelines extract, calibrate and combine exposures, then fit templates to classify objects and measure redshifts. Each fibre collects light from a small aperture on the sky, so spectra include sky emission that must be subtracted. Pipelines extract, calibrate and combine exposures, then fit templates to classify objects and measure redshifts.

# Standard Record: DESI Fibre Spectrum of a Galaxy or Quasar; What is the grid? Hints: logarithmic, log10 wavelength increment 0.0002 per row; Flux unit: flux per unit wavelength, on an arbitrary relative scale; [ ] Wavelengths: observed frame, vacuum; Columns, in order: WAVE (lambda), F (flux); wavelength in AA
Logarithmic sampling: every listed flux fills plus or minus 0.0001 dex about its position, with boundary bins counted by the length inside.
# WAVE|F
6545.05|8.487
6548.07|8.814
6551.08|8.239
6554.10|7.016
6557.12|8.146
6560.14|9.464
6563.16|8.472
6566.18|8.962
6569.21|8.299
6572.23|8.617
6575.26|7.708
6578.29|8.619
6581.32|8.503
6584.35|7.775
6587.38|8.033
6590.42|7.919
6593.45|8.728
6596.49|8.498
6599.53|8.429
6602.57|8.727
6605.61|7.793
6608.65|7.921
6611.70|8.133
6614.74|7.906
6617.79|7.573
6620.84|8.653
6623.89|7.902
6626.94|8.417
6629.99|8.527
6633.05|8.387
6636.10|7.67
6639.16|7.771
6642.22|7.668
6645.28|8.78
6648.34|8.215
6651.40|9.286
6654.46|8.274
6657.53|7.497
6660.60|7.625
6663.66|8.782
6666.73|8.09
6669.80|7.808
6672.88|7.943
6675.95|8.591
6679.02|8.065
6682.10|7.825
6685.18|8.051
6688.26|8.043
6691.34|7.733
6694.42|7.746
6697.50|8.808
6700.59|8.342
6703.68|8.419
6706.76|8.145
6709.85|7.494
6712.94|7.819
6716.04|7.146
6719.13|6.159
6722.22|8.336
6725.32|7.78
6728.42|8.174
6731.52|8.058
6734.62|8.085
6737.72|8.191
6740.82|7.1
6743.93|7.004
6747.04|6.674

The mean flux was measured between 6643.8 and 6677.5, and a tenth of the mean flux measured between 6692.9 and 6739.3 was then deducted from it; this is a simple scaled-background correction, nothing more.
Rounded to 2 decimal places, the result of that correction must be 7.47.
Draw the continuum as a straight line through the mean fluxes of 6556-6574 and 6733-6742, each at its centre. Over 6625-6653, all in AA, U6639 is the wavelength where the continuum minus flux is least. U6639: 6651.40 AA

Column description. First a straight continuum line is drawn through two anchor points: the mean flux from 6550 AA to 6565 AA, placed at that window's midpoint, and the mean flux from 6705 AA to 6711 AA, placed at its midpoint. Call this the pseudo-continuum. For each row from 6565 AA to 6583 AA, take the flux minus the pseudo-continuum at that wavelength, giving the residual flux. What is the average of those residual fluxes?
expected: 0.2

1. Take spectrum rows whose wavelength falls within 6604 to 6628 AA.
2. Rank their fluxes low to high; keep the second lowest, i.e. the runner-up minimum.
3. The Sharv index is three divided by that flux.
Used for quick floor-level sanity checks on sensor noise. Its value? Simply 0.385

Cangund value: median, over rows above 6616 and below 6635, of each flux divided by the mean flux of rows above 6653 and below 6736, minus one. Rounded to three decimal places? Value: 0.056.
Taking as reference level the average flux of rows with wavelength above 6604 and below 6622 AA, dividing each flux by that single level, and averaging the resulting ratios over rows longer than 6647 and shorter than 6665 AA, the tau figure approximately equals 1.04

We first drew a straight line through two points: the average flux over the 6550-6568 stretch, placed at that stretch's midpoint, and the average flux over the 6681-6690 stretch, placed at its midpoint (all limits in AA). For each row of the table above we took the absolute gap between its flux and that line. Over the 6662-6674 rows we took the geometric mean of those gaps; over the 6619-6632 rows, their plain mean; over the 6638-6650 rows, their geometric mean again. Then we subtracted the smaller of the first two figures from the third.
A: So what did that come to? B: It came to 0.18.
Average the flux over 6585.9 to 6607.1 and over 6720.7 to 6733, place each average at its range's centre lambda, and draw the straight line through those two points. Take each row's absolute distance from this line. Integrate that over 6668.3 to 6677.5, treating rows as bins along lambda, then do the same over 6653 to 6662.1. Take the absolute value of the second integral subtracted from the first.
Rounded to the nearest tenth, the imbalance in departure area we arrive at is 1.0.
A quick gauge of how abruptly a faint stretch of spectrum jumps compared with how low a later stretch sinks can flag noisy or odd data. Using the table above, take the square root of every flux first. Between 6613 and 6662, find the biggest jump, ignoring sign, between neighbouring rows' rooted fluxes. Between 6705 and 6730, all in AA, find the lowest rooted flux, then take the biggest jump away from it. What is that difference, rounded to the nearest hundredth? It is 2.29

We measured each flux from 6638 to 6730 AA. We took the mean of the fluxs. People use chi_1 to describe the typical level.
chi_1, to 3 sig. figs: 8.01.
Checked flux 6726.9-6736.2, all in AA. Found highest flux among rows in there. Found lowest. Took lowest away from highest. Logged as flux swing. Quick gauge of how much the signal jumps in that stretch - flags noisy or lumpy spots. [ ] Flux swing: 0.1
